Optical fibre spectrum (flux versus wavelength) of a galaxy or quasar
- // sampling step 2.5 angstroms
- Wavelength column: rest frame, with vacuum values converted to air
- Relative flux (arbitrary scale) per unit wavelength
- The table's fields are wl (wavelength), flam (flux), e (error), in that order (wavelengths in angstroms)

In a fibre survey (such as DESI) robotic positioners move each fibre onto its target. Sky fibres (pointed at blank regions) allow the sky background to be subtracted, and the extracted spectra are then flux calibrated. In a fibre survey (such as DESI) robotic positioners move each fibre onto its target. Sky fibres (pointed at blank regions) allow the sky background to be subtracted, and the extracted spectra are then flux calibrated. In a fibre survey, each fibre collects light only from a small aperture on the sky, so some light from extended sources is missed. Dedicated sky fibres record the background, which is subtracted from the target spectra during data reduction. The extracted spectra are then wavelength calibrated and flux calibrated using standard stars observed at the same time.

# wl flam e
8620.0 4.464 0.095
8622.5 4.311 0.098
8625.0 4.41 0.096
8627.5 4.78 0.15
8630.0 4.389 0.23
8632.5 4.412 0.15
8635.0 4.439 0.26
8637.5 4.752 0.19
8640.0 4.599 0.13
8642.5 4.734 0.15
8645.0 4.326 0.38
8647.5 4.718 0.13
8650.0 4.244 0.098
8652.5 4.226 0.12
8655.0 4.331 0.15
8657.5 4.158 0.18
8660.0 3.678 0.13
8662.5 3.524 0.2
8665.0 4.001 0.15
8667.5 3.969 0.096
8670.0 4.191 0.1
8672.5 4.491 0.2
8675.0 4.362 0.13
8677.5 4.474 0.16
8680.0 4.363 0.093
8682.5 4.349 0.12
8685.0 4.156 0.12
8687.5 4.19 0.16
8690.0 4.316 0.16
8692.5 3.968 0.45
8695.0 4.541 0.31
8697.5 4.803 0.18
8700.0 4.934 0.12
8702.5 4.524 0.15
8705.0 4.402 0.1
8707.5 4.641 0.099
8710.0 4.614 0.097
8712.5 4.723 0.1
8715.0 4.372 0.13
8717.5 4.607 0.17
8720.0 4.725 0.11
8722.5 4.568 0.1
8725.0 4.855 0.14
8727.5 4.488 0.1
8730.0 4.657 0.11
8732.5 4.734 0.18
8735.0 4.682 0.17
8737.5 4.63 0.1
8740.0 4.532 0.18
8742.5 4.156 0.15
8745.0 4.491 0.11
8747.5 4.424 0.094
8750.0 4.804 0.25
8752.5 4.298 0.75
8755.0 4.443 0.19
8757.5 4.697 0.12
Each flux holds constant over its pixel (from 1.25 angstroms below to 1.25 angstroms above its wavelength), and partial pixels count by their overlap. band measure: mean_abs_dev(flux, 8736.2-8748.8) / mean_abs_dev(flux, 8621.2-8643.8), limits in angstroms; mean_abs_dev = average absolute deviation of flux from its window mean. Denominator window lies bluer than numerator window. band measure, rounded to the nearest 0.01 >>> 0.78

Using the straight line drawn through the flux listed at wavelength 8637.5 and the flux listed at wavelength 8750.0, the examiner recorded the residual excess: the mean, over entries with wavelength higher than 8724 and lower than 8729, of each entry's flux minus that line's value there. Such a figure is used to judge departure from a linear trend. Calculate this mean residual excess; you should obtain -0.1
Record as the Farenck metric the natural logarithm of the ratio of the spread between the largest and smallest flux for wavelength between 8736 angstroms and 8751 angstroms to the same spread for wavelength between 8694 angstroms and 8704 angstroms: 0.46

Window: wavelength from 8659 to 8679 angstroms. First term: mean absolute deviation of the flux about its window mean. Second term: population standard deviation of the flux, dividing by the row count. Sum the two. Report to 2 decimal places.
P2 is 0.63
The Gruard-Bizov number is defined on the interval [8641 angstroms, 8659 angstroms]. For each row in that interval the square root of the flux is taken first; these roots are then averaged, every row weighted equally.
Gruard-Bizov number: 2.09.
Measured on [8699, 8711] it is 2.15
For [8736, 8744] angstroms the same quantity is 2.11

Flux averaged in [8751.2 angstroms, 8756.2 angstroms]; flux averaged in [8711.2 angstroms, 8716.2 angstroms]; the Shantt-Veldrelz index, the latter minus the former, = 0.18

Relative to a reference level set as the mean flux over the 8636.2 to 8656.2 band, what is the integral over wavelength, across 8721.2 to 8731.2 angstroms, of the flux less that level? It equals 1.5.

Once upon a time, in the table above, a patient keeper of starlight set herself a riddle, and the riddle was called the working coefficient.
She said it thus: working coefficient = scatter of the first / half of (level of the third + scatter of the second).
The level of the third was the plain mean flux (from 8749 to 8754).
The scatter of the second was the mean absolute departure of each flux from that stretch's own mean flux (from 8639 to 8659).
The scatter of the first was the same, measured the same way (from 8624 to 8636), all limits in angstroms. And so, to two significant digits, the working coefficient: 0.050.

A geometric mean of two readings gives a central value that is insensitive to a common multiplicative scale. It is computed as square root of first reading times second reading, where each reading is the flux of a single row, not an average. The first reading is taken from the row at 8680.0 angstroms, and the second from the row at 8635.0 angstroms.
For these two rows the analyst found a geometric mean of 4.4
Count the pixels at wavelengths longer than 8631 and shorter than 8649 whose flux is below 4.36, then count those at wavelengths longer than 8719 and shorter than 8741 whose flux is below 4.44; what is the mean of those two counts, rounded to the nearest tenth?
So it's 0.5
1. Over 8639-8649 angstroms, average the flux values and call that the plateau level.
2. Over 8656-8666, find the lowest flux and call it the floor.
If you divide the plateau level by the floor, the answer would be 1.30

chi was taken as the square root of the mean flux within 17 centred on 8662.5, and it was 1.99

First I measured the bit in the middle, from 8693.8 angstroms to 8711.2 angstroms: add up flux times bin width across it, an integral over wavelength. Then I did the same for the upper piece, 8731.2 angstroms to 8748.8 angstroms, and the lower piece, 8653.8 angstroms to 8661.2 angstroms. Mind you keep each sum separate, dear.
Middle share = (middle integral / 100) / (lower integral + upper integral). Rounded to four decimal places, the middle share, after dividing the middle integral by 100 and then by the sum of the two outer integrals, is 0.0074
